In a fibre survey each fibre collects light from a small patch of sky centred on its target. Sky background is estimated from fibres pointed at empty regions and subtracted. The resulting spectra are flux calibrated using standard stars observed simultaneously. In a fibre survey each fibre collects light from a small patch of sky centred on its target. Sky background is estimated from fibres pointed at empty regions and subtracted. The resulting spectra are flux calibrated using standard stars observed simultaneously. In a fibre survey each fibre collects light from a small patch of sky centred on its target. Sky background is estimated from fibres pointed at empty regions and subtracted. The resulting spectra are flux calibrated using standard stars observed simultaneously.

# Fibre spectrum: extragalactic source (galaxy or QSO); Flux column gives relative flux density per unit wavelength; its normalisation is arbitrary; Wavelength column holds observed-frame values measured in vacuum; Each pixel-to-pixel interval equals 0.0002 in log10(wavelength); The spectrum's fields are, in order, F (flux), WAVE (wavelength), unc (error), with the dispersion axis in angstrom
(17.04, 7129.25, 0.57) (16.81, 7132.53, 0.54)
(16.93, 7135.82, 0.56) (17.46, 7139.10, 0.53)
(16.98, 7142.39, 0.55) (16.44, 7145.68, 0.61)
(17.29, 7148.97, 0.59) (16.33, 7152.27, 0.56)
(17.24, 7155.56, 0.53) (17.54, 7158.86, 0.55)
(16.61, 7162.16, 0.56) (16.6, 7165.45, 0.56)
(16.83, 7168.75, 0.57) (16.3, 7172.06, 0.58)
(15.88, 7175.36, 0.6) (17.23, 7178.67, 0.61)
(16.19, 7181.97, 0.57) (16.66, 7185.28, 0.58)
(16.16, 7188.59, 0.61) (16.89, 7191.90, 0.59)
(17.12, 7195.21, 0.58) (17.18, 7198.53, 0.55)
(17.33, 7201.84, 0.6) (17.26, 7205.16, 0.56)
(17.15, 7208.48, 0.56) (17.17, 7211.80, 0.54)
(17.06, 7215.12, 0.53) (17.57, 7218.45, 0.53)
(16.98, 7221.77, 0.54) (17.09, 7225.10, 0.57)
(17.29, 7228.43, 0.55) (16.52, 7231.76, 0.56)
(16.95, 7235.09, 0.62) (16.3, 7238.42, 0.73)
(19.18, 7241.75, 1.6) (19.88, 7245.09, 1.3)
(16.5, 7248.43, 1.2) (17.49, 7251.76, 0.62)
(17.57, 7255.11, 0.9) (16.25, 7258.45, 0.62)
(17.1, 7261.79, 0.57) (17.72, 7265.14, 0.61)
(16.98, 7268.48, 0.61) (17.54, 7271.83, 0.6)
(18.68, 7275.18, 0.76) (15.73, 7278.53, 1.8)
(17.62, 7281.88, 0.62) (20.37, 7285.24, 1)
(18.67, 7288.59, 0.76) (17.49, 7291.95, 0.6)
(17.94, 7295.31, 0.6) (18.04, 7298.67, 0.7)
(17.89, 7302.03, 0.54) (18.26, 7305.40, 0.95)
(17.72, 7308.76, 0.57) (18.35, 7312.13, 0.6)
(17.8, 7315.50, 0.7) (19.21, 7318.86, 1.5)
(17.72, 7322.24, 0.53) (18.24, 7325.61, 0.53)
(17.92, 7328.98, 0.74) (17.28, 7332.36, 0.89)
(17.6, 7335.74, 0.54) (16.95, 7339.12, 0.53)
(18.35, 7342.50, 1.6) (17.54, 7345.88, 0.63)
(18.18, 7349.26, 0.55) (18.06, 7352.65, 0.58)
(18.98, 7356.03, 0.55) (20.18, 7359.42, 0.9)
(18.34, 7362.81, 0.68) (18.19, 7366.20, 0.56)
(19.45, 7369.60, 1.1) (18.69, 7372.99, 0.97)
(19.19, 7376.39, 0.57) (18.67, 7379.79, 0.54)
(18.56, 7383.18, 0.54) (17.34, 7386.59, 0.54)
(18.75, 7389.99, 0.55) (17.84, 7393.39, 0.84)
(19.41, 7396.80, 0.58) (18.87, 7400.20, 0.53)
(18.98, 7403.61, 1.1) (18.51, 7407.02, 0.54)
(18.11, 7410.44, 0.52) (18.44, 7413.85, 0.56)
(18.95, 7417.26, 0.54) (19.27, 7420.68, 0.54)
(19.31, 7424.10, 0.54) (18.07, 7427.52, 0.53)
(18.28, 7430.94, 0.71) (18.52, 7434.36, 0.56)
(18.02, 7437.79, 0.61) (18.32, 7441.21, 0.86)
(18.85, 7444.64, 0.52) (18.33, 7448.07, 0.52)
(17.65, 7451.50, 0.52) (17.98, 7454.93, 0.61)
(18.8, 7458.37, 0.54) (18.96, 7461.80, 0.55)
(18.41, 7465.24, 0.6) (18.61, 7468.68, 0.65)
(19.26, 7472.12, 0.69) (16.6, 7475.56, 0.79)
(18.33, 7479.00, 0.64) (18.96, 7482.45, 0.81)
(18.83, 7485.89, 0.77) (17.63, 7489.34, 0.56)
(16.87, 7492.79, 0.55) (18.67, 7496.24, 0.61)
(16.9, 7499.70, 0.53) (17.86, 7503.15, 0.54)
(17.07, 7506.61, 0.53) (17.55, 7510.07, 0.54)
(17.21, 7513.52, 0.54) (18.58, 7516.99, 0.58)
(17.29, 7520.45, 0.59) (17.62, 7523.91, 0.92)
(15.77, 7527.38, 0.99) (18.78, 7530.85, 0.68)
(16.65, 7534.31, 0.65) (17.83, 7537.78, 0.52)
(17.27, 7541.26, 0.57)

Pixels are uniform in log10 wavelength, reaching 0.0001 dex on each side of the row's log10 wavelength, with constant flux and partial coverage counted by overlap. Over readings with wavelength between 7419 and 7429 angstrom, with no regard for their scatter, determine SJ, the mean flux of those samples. 18.9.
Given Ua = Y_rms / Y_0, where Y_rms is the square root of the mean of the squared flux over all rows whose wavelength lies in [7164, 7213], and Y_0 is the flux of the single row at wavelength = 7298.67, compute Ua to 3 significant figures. 0.931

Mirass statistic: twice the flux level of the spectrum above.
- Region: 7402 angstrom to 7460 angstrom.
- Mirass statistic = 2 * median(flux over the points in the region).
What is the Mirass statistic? 36.9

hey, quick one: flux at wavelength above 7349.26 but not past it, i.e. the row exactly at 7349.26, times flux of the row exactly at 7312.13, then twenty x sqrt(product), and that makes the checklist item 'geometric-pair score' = 365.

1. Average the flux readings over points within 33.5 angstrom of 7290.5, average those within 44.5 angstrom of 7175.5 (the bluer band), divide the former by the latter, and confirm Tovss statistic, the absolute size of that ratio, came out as 1.06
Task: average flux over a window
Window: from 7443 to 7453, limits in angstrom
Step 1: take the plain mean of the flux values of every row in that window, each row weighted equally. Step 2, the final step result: 18.3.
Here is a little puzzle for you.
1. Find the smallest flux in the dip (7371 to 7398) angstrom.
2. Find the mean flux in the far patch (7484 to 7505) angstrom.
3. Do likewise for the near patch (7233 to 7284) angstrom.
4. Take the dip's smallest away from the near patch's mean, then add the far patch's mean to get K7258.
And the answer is 17.9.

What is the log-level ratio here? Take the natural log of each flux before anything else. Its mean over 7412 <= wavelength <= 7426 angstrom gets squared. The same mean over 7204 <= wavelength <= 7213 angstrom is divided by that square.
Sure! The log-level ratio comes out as 0.328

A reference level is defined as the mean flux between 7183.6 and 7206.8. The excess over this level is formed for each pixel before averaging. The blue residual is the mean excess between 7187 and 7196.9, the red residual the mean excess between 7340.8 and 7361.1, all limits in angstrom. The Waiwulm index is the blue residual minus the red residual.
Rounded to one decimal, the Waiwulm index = -1.8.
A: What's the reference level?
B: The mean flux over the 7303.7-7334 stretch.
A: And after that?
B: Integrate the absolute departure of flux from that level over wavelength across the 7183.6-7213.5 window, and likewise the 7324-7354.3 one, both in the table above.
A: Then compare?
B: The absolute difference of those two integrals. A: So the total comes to 20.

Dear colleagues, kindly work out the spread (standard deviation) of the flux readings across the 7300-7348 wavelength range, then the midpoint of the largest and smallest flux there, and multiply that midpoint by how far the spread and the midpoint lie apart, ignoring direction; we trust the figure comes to 317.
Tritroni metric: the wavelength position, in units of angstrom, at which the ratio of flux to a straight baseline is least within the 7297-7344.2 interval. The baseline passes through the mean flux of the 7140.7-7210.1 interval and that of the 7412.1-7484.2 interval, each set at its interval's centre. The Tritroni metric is 7339.12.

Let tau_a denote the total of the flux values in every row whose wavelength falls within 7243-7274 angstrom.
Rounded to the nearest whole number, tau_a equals 157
